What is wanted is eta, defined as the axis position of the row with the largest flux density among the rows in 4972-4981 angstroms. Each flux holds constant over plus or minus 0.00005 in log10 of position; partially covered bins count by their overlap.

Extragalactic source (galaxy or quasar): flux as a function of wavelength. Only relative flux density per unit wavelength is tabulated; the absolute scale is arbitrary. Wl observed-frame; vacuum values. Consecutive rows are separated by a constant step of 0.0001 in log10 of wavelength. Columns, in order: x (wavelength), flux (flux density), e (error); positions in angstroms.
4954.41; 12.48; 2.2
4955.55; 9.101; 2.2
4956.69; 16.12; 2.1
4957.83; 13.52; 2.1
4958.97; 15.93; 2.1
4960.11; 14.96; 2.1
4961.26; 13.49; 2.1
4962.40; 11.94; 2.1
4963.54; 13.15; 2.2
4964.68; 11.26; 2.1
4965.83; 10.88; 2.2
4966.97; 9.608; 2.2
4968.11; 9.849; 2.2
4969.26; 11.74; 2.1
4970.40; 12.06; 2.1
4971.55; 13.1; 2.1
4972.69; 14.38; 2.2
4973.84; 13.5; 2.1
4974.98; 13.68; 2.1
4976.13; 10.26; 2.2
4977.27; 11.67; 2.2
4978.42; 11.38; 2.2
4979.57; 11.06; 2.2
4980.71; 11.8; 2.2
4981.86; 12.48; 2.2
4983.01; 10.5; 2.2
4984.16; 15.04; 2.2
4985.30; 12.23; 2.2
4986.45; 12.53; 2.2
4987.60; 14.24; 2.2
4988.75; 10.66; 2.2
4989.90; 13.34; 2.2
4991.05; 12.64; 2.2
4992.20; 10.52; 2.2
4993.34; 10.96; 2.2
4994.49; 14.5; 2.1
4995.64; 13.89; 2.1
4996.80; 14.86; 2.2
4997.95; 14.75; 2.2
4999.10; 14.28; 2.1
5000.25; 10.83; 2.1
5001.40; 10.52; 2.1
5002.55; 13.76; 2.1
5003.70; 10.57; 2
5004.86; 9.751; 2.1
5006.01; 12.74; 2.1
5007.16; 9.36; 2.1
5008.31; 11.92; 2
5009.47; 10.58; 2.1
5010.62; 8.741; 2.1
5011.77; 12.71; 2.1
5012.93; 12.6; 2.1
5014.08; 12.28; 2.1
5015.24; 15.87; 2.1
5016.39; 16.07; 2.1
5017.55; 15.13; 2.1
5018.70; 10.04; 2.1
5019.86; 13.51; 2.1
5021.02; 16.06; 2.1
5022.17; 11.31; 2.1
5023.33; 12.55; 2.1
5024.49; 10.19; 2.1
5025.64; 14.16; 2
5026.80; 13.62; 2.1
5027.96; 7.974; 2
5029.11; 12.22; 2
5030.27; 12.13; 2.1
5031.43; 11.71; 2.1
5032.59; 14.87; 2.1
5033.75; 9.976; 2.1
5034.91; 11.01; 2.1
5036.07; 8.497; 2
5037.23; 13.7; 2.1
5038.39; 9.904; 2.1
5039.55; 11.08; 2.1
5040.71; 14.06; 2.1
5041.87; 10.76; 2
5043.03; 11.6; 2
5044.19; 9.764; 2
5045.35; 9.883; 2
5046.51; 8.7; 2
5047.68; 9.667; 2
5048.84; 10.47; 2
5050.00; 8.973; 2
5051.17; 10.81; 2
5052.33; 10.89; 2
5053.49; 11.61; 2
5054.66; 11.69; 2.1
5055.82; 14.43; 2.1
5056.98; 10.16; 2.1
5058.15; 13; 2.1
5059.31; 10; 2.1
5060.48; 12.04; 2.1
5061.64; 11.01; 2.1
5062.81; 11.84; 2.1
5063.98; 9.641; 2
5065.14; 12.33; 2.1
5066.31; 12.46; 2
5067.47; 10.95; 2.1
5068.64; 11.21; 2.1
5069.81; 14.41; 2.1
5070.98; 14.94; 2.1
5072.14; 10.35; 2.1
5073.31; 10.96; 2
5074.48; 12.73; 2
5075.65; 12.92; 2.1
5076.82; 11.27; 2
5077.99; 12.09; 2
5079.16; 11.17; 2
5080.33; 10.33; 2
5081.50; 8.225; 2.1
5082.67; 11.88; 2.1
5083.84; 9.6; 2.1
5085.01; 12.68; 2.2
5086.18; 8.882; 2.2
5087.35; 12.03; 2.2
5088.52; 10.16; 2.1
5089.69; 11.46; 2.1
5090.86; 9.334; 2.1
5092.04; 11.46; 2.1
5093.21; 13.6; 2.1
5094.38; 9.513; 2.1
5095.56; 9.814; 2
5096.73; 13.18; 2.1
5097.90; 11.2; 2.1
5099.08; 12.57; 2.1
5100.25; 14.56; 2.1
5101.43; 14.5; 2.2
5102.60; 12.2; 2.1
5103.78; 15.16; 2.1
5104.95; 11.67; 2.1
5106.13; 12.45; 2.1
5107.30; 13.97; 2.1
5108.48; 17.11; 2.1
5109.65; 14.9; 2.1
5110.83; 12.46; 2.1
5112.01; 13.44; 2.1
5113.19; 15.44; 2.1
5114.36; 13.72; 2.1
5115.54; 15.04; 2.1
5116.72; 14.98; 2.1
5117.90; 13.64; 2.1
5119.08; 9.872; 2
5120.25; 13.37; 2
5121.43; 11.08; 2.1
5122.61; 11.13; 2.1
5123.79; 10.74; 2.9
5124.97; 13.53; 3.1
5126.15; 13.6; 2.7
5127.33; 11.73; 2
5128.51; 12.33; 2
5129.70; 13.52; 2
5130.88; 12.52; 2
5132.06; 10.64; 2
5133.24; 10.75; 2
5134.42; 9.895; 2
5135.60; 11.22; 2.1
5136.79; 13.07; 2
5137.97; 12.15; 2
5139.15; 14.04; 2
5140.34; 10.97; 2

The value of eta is 4972.69 angstroms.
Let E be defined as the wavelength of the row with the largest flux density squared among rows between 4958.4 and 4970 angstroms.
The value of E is 4958.97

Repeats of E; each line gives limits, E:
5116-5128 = 5116.72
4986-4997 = 4996.80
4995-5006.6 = 4996.80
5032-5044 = 5032.59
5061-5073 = 5070.98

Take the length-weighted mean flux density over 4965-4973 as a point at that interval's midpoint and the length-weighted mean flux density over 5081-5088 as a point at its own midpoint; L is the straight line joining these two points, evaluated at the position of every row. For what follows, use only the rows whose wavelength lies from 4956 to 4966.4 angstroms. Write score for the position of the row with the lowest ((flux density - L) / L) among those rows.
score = 4965.83 angstroms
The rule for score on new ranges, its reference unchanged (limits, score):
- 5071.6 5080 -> 5072.14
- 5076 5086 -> 5081.50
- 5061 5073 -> 5063.98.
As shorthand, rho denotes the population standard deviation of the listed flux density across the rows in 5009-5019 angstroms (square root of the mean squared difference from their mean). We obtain 2.47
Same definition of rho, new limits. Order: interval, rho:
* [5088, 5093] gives 0.90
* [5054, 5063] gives 1.37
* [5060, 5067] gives 0.97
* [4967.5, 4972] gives 1.17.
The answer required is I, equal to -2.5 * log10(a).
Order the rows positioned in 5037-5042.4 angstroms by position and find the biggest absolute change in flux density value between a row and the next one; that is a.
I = -1.45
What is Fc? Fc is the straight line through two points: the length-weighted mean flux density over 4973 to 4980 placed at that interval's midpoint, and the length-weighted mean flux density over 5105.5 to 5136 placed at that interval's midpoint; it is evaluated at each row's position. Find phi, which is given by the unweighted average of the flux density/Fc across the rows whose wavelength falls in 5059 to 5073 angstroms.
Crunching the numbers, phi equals 0.94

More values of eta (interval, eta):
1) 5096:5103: 5100.25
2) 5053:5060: 5055.82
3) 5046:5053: 5052.33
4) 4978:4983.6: 4981.86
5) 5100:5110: 5108.48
